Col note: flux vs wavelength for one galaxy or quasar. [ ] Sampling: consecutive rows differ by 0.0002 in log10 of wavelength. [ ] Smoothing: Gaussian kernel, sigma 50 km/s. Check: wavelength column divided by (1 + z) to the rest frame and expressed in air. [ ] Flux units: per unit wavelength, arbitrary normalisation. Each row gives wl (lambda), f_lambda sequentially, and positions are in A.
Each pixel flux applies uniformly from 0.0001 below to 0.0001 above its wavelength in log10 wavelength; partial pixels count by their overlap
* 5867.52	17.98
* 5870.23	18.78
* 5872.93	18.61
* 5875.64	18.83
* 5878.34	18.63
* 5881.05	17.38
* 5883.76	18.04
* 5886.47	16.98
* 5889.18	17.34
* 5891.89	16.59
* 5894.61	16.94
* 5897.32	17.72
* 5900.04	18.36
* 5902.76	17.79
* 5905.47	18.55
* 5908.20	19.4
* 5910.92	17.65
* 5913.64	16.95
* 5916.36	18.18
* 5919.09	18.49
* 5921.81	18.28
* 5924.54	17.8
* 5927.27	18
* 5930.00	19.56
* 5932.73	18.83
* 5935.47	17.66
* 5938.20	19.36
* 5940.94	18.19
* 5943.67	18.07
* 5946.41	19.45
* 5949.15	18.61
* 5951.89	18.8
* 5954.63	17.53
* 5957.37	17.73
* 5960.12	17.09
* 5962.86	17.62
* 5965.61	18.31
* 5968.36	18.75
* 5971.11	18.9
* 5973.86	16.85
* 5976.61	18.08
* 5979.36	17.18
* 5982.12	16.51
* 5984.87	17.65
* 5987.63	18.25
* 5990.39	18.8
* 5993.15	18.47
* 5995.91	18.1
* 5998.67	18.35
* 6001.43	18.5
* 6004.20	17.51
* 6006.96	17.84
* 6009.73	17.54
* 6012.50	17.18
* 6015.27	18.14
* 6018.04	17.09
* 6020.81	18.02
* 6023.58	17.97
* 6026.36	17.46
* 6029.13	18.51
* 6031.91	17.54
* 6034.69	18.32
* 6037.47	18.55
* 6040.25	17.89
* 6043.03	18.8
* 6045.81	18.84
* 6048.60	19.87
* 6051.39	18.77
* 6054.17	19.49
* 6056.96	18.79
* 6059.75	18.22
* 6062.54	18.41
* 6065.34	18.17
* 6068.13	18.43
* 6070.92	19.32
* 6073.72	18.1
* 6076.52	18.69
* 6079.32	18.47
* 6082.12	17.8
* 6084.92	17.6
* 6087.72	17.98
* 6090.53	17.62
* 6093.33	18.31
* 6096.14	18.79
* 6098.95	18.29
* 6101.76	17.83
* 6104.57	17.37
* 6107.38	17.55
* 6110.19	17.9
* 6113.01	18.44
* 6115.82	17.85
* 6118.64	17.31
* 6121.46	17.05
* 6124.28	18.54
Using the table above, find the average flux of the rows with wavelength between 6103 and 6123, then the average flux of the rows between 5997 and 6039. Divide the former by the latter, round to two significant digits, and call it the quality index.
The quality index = 0.99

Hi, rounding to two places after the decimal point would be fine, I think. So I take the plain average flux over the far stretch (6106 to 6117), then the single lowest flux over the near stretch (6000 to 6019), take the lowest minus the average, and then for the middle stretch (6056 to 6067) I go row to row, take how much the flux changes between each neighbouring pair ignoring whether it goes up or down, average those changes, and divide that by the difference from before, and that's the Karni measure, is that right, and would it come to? -0.39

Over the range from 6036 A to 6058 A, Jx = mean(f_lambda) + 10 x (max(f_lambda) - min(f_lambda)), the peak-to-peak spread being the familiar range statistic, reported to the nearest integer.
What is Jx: 39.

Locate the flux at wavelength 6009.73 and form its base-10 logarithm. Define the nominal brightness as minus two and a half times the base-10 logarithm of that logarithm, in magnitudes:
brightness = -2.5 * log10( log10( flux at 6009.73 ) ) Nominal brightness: -0.237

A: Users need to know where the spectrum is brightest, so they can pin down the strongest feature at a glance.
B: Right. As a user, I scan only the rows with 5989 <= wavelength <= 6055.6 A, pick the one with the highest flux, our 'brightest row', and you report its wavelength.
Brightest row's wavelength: 6048.60 A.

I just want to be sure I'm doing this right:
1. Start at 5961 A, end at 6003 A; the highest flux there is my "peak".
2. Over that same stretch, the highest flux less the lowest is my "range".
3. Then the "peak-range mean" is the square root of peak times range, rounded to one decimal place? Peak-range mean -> 6.7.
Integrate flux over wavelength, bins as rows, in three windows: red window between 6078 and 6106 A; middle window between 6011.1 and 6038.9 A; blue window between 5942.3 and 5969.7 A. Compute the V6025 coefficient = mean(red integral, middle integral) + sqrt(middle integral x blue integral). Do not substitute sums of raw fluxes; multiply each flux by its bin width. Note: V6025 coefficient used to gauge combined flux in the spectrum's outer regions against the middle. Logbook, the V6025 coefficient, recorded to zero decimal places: 998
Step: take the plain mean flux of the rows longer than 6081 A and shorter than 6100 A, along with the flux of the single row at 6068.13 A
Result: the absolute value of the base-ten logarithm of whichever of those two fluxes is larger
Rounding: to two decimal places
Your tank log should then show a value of 1.27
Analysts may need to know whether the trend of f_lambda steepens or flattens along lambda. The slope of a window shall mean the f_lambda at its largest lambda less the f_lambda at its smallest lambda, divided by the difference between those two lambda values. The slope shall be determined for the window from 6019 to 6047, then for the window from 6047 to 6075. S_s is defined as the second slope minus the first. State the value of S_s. -0.10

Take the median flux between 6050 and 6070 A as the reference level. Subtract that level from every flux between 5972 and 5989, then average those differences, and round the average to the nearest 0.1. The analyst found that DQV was -1.0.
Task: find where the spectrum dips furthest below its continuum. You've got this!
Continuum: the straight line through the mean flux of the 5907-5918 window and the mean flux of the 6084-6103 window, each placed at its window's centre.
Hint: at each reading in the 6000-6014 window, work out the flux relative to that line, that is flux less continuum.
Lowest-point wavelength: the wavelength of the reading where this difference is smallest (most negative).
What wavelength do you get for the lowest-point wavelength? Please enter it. 6012.50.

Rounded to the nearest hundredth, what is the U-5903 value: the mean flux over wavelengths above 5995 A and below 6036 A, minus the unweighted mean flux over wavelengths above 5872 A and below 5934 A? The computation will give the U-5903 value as -0.17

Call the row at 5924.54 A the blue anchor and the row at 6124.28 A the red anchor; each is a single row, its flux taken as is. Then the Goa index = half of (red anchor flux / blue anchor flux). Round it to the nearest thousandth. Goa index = 0.521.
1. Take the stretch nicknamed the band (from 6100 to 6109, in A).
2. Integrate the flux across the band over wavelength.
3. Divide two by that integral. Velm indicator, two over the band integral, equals 0.013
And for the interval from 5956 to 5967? 0.010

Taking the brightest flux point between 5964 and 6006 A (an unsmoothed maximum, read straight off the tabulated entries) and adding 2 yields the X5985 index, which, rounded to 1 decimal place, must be 20.9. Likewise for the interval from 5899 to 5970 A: 21.6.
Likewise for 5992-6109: 21.9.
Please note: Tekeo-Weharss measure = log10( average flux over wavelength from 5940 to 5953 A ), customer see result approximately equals 1.27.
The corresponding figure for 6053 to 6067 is 1.27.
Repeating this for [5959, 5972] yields 1.26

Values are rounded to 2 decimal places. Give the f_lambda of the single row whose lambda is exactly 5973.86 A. 16.85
